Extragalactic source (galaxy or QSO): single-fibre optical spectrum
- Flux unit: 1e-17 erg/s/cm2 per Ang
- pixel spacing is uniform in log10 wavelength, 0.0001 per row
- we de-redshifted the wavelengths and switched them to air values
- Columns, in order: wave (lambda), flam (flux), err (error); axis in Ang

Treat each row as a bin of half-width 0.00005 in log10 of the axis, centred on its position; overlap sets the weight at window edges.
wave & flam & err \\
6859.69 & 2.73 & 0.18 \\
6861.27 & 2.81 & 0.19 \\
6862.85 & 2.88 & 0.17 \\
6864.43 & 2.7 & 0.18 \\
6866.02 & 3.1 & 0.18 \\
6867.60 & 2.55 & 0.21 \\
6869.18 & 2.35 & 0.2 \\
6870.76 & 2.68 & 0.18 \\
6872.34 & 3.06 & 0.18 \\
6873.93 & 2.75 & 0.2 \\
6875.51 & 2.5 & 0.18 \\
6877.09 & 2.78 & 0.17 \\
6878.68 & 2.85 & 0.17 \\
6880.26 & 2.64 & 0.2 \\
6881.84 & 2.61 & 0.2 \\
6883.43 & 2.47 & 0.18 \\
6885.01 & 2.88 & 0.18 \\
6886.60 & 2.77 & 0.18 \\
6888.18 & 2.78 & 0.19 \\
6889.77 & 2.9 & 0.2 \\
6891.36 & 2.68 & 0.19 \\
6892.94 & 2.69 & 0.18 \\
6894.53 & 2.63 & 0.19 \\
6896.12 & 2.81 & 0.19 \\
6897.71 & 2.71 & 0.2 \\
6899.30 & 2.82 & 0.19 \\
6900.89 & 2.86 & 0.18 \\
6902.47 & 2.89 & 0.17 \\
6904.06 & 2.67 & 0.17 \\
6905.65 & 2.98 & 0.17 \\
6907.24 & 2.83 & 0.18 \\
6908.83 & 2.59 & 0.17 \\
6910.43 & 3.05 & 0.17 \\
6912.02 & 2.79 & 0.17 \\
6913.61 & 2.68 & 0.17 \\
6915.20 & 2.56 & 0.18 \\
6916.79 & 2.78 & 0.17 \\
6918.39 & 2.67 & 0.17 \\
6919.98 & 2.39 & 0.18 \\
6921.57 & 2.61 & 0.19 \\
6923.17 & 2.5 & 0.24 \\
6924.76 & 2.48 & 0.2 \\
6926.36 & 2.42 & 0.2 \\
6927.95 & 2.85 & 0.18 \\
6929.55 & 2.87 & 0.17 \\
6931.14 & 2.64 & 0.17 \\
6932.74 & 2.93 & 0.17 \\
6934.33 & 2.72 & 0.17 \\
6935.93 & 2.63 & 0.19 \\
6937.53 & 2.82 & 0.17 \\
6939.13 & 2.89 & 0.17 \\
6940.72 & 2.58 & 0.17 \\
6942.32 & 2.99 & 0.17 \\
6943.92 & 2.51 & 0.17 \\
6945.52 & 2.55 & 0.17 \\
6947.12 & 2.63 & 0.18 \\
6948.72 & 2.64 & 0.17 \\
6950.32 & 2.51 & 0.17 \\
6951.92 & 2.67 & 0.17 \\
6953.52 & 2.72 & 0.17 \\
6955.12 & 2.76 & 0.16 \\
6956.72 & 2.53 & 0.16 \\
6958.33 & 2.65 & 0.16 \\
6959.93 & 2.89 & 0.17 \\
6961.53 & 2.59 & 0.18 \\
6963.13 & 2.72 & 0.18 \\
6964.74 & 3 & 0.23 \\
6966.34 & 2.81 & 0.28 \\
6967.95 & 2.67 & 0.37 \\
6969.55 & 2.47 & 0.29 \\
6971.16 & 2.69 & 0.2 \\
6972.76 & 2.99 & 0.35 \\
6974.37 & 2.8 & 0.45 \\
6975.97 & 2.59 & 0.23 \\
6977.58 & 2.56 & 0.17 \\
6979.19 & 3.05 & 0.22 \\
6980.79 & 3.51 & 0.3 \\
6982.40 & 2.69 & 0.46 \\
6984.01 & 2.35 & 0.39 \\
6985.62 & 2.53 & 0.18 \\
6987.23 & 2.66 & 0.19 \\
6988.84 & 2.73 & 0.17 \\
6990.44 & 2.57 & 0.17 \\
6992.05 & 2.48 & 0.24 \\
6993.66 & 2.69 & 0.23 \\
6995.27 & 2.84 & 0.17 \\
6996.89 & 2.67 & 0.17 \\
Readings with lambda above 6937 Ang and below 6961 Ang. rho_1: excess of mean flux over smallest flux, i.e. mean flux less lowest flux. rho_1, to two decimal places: 0.18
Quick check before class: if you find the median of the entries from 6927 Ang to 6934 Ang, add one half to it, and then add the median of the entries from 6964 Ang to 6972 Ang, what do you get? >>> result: 6.05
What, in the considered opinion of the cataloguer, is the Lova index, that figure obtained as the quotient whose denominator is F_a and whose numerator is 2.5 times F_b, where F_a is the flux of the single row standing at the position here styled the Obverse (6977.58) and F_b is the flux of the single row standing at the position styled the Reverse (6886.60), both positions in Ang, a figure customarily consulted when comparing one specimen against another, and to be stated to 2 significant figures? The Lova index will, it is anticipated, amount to 2.7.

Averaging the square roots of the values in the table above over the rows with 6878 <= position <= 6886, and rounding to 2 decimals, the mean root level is 1.64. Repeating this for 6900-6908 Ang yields 1.69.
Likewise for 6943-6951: 1.60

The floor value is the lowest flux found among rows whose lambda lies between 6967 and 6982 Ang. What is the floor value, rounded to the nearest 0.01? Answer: 2.47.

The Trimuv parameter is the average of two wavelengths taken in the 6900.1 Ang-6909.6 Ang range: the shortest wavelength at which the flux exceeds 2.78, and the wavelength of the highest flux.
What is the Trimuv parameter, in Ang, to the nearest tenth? 6903.3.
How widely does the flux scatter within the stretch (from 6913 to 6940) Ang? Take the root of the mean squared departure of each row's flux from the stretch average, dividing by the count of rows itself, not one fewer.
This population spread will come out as 0.163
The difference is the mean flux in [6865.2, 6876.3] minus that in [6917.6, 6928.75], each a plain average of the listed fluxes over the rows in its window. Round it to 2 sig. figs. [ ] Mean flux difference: 0.15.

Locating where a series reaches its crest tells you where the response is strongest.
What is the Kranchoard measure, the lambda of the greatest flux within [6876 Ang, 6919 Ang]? 6910.43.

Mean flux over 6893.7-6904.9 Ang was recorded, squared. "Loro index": 7.67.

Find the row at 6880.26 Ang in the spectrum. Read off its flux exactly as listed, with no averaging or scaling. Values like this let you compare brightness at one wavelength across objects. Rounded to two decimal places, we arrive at 2.64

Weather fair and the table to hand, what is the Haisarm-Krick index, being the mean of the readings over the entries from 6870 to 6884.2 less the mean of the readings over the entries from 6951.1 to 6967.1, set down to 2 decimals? -0.03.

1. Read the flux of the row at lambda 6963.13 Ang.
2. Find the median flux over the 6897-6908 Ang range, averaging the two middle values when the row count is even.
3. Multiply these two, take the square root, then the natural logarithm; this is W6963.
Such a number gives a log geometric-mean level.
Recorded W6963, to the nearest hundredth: 1.02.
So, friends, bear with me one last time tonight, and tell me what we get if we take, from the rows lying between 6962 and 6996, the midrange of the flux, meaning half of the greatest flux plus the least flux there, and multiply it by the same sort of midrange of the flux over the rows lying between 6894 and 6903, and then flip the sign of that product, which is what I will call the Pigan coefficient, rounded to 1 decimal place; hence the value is -8.1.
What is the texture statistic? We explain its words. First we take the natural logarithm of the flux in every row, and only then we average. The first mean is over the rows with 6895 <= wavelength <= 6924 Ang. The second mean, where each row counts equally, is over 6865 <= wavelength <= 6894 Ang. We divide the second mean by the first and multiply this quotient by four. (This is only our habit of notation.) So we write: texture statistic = 3.99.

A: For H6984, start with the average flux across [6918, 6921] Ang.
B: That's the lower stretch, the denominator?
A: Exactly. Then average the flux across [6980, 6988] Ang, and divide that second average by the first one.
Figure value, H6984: 1.09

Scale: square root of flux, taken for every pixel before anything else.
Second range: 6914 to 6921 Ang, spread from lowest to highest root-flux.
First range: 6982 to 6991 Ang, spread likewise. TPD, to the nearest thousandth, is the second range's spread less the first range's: 0.002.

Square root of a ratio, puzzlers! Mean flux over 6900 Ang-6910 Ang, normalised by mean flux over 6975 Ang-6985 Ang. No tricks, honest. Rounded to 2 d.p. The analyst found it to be 1.00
